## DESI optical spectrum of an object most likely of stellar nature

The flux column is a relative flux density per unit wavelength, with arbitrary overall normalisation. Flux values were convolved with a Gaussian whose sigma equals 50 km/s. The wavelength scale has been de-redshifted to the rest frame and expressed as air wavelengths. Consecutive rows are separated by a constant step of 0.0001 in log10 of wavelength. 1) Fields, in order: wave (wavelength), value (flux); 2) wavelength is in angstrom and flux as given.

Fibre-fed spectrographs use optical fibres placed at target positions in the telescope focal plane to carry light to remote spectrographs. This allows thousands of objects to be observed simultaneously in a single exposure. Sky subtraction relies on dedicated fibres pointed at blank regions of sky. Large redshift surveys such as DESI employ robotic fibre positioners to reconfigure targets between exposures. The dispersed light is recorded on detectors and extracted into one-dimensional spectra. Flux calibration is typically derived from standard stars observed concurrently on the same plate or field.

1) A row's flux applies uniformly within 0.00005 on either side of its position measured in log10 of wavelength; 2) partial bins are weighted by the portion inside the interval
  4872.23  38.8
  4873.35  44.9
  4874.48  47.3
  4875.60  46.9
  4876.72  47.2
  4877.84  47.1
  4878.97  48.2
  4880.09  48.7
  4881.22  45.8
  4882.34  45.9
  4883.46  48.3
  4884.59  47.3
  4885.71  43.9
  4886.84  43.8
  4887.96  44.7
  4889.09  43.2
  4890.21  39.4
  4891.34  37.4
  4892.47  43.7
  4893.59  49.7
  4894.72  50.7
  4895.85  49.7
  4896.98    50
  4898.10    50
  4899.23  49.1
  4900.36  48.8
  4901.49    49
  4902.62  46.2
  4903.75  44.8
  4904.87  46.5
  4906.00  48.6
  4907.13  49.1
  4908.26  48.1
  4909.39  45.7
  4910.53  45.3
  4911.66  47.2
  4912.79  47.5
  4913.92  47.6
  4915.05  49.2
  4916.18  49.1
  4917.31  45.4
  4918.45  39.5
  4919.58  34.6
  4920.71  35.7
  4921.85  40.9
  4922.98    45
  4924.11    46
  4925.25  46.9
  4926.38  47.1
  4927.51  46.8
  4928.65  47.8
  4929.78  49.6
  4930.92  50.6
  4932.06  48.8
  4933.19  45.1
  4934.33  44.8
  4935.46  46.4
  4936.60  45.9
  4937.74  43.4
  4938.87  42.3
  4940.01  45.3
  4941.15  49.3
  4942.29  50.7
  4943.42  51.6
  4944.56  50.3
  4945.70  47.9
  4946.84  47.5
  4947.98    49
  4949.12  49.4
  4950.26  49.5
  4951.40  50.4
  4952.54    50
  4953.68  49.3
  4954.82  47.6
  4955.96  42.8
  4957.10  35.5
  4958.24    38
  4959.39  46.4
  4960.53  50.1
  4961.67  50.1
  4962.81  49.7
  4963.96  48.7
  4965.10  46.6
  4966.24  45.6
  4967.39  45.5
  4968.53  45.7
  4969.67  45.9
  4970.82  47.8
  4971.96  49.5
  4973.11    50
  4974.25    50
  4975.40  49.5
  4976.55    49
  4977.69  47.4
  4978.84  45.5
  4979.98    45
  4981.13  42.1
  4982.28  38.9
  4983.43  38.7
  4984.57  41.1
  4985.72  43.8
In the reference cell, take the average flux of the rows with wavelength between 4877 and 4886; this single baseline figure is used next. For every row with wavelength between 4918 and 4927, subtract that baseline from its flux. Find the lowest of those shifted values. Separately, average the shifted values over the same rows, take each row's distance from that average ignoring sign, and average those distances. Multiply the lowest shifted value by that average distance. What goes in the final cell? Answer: -53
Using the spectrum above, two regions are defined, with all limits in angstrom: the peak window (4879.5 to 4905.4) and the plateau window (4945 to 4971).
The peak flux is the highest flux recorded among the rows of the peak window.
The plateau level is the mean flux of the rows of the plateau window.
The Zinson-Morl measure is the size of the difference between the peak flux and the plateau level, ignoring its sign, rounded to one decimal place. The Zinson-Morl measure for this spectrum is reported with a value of 3.8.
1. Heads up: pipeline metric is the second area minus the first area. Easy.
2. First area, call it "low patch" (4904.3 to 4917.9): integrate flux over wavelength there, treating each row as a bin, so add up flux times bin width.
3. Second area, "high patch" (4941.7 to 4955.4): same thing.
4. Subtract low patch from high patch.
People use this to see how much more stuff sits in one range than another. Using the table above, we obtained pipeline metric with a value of 32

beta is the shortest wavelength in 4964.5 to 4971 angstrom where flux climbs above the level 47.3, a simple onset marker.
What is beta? 4970.82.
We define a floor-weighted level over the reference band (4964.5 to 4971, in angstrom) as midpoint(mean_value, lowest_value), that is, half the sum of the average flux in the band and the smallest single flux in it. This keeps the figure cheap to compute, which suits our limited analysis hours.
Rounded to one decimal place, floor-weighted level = 45.8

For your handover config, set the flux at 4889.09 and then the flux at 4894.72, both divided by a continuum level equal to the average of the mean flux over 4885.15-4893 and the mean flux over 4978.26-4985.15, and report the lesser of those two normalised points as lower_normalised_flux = 1.03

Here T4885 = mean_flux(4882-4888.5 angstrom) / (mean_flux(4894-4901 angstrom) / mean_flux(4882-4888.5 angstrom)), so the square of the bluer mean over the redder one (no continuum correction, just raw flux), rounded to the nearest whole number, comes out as 42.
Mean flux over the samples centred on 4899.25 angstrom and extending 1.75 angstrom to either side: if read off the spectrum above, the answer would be 49.3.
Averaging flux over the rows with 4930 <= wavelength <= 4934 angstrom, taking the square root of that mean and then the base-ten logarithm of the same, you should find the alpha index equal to 0.841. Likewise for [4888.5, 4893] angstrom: 0.806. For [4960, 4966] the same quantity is 0.845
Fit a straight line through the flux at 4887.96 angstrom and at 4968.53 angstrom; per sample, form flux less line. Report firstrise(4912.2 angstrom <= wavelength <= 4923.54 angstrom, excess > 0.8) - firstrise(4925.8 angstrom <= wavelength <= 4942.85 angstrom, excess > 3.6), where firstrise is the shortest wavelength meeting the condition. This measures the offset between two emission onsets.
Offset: -17.0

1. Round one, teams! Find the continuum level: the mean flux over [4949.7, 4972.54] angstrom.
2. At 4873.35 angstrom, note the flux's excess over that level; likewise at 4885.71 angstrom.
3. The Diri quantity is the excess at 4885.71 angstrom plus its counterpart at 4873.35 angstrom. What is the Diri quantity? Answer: -5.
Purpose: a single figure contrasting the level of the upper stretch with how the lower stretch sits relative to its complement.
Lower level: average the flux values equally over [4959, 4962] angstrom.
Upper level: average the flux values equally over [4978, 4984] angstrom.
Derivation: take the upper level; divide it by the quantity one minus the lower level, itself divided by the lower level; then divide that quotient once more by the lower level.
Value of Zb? -0.88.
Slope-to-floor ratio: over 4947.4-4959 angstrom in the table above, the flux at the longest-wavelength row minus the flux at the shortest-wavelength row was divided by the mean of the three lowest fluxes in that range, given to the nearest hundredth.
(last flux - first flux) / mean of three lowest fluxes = -0.28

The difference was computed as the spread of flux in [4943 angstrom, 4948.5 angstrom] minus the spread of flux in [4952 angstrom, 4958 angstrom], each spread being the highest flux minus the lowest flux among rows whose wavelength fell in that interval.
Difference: -10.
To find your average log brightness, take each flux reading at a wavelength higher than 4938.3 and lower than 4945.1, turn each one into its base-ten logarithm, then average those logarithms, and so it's 1.68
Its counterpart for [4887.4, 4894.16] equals 1.63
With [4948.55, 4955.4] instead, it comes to 1.69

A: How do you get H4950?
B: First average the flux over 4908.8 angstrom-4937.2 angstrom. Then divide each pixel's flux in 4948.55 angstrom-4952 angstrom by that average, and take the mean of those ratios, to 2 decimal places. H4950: 1.09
